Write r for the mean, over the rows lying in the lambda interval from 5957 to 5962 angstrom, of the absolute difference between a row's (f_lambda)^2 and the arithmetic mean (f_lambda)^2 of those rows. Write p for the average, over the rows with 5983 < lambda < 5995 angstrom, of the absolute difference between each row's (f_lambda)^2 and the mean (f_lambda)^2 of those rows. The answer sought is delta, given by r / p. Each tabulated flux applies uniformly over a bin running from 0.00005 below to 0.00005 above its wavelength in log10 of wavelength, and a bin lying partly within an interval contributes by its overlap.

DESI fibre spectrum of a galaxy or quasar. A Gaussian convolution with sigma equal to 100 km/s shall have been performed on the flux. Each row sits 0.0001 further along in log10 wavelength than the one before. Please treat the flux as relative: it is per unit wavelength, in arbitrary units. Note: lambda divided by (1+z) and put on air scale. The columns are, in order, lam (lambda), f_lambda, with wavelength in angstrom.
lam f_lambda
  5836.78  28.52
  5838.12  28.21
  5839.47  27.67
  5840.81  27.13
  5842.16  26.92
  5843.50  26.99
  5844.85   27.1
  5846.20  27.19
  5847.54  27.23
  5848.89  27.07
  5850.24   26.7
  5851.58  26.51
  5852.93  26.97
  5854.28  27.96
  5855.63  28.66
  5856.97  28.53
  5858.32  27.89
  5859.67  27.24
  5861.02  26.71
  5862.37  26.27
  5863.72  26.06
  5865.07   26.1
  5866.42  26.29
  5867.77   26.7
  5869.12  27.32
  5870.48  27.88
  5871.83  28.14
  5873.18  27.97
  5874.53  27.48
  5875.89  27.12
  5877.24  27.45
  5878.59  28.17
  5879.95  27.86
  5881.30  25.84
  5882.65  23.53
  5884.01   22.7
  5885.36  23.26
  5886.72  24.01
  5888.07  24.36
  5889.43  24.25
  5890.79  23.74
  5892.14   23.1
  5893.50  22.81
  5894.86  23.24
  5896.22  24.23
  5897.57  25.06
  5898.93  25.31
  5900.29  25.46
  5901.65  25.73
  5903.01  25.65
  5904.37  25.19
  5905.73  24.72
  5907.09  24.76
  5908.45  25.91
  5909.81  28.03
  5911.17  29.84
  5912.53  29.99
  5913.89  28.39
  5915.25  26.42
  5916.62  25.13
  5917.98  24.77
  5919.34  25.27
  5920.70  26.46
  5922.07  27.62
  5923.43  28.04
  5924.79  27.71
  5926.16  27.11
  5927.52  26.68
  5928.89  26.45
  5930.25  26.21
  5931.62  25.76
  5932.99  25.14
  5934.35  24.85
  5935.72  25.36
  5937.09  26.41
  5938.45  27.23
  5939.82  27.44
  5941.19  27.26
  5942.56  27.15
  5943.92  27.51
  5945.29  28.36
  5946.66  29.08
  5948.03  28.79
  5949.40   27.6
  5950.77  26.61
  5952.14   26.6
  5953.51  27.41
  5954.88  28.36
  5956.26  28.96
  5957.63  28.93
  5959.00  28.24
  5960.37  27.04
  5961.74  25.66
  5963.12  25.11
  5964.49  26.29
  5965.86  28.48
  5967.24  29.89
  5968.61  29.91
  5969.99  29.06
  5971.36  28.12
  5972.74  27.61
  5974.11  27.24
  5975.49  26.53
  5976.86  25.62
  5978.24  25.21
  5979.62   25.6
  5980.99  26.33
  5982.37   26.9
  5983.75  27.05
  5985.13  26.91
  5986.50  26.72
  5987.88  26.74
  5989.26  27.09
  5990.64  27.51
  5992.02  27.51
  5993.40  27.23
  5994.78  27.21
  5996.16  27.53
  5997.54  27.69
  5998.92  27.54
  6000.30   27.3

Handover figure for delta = 4.9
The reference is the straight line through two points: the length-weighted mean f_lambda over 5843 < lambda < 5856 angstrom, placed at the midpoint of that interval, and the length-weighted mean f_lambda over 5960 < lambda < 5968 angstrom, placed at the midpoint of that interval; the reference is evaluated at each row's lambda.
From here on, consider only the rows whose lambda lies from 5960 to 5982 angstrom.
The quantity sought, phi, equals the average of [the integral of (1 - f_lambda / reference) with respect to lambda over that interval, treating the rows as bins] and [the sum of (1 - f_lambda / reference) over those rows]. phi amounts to 0.0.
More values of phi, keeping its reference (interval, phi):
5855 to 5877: -0.1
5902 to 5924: 0.4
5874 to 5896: 1.6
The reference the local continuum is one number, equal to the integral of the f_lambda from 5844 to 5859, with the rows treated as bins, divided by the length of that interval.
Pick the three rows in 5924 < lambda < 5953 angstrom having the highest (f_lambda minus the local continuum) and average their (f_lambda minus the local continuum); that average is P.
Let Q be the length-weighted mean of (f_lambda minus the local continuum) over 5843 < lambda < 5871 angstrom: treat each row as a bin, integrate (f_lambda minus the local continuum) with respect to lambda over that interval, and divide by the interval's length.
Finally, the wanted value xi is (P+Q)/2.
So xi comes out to 0.5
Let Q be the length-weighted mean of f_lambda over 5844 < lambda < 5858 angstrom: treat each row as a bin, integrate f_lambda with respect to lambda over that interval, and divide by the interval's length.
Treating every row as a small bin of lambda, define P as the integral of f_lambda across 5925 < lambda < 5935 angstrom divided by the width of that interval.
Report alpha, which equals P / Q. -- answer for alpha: 0.95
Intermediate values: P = 26.1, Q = 27.4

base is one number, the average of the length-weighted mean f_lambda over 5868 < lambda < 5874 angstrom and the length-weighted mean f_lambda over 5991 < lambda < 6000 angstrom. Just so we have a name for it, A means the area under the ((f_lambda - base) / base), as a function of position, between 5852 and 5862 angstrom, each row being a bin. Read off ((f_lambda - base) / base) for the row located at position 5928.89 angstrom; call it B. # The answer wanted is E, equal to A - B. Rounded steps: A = 0.01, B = -0.04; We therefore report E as 0.06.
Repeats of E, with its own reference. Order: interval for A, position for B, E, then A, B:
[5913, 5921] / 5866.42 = -0.37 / -0.42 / -0.05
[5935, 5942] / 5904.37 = -0.13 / -0.22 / -0.09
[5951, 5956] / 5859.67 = 0.00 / -0.02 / -0.01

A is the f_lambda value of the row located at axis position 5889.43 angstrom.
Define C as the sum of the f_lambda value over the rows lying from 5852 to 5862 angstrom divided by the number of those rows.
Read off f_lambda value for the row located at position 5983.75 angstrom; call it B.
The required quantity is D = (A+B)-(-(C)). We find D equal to 79.0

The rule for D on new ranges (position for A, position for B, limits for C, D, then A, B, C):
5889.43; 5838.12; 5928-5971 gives 79.8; 24.25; 28.21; 27.3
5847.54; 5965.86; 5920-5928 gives 83.0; 27.23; 28.48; 27.3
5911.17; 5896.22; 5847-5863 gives 81.4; 29.84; 24.23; 27.3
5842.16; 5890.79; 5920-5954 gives 77.7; 26.92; 23.74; 27.0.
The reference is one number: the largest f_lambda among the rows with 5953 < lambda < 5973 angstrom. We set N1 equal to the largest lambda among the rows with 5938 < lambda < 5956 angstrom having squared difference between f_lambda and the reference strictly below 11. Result 5954.88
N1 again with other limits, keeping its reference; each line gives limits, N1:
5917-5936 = 5927.52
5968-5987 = 5986.50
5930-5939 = 5938.45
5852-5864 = 5861.02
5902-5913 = 5912.53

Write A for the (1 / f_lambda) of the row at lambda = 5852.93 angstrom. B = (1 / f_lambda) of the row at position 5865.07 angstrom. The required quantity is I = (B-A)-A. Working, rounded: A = 0.0371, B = 0.0383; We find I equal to -0.0358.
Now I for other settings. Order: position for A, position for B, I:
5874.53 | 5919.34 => -0.0332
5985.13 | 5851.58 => -0.0366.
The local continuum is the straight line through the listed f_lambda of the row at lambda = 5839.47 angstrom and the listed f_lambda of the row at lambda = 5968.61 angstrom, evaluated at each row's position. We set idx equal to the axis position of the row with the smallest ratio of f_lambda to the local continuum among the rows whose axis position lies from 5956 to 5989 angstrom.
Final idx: 5978.24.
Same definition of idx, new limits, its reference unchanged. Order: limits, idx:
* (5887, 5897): 5893.50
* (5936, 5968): 5963.12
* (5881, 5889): 5884.01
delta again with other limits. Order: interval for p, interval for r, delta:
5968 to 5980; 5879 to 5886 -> 1.2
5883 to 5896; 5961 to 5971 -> 4.0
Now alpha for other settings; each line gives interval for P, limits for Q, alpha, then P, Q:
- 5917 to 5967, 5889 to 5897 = 1.15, 27.0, 23.6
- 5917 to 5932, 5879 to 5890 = 1.08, 26.5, 24.6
